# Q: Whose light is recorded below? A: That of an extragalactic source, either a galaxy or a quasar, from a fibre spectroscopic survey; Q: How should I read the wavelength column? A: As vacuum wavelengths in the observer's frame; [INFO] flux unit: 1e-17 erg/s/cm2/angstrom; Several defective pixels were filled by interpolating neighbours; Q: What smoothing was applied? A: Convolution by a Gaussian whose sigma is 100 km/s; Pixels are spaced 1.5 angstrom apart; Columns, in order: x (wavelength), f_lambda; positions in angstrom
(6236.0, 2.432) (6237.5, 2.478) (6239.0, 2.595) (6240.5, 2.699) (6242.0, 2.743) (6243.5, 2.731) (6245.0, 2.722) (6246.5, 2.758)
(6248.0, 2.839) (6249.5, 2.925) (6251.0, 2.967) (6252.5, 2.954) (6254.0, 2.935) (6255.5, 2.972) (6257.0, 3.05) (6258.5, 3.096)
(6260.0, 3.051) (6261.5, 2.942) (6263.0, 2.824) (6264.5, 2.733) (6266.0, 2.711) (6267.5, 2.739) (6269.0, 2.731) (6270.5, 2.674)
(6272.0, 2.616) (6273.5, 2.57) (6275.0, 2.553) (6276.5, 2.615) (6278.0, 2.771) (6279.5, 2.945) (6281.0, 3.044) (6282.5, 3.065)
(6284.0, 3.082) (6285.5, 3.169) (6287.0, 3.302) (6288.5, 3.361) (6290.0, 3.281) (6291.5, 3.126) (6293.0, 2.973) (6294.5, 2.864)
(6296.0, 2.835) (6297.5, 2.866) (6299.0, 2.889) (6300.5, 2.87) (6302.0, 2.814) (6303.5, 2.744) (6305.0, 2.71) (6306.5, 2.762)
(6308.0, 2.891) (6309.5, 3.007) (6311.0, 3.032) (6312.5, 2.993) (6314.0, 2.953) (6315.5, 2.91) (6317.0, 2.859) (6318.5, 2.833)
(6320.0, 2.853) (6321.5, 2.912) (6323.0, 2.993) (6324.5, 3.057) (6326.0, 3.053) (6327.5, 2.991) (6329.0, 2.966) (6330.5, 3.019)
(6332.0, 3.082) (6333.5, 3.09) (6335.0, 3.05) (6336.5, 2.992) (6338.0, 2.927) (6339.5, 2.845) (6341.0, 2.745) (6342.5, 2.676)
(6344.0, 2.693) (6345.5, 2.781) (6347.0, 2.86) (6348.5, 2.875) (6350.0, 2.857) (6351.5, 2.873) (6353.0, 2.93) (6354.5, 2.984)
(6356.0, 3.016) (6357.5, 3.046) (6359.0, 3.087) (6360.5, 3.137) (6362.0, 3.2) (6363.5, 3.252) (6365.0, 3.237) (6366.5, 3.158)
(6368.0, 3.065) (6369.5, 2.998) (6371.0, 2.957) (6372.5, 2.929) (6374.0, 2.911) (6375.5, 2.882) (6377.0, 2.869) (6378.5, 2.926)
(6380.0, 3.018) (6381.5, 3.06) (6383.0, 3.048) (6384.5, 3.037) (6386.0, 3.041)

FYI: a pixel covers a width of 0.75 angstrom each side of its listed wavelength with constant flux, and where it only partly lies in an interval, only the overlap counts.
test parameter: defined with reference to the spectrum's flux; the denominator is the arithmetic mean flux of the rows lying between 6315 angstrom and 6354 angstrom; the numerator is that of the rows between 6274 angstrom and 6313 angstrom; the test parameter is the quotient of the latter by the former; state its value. 1.01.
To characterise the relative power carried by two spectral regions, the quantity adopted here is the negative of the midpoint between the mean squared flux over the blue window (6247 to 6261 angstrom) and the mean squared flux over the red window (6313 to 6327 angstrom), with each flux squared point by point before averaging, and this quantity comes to -8.7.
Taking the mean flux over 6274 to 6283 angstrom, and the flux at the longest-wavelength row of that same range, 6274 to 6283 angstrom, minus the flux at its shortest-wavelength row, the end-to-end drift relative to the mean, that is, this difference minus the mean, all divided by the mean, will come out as -0.82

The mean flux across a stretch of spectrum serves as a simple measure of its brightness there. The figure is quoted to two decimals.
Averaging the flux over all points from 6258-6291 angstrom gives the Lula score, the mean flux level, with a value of 2.90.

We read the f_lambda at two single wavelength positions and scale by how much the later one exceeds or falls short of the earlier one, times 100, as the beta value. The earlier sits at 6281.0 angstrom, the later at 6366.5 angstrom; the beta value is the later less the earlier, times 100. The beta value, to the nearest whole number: 11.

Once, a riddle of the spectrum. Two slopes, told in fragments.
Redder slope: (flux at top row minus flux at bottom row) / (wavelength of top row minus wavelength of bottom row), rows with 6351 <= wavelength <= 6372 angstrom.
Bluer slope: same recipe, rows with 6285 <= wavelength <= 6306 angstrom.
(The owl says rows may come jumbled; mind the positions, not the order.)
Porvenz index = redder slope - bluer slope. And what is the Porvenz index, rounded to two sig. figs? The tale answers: 0.028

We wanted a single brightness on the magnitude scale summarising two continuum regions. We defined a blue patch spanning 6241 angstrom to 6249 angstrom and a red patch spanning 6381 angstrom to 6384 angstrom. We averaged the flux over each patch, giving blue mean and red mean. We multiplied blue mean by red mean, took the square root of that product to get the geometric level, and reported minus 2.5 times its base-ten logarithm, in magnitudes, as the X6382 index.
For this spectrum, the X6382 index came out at -1.16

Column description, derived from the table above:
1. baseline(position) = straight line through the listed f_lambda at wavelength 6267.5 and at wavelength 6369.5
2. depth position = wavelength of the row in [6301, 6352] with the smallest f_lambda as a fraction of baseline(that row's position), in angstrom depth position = 6342.5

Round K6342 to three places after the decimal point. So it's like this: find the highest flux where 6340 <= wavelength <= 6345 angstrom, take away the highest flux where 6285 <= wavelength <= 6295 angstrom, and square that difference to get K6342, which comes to 0.379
